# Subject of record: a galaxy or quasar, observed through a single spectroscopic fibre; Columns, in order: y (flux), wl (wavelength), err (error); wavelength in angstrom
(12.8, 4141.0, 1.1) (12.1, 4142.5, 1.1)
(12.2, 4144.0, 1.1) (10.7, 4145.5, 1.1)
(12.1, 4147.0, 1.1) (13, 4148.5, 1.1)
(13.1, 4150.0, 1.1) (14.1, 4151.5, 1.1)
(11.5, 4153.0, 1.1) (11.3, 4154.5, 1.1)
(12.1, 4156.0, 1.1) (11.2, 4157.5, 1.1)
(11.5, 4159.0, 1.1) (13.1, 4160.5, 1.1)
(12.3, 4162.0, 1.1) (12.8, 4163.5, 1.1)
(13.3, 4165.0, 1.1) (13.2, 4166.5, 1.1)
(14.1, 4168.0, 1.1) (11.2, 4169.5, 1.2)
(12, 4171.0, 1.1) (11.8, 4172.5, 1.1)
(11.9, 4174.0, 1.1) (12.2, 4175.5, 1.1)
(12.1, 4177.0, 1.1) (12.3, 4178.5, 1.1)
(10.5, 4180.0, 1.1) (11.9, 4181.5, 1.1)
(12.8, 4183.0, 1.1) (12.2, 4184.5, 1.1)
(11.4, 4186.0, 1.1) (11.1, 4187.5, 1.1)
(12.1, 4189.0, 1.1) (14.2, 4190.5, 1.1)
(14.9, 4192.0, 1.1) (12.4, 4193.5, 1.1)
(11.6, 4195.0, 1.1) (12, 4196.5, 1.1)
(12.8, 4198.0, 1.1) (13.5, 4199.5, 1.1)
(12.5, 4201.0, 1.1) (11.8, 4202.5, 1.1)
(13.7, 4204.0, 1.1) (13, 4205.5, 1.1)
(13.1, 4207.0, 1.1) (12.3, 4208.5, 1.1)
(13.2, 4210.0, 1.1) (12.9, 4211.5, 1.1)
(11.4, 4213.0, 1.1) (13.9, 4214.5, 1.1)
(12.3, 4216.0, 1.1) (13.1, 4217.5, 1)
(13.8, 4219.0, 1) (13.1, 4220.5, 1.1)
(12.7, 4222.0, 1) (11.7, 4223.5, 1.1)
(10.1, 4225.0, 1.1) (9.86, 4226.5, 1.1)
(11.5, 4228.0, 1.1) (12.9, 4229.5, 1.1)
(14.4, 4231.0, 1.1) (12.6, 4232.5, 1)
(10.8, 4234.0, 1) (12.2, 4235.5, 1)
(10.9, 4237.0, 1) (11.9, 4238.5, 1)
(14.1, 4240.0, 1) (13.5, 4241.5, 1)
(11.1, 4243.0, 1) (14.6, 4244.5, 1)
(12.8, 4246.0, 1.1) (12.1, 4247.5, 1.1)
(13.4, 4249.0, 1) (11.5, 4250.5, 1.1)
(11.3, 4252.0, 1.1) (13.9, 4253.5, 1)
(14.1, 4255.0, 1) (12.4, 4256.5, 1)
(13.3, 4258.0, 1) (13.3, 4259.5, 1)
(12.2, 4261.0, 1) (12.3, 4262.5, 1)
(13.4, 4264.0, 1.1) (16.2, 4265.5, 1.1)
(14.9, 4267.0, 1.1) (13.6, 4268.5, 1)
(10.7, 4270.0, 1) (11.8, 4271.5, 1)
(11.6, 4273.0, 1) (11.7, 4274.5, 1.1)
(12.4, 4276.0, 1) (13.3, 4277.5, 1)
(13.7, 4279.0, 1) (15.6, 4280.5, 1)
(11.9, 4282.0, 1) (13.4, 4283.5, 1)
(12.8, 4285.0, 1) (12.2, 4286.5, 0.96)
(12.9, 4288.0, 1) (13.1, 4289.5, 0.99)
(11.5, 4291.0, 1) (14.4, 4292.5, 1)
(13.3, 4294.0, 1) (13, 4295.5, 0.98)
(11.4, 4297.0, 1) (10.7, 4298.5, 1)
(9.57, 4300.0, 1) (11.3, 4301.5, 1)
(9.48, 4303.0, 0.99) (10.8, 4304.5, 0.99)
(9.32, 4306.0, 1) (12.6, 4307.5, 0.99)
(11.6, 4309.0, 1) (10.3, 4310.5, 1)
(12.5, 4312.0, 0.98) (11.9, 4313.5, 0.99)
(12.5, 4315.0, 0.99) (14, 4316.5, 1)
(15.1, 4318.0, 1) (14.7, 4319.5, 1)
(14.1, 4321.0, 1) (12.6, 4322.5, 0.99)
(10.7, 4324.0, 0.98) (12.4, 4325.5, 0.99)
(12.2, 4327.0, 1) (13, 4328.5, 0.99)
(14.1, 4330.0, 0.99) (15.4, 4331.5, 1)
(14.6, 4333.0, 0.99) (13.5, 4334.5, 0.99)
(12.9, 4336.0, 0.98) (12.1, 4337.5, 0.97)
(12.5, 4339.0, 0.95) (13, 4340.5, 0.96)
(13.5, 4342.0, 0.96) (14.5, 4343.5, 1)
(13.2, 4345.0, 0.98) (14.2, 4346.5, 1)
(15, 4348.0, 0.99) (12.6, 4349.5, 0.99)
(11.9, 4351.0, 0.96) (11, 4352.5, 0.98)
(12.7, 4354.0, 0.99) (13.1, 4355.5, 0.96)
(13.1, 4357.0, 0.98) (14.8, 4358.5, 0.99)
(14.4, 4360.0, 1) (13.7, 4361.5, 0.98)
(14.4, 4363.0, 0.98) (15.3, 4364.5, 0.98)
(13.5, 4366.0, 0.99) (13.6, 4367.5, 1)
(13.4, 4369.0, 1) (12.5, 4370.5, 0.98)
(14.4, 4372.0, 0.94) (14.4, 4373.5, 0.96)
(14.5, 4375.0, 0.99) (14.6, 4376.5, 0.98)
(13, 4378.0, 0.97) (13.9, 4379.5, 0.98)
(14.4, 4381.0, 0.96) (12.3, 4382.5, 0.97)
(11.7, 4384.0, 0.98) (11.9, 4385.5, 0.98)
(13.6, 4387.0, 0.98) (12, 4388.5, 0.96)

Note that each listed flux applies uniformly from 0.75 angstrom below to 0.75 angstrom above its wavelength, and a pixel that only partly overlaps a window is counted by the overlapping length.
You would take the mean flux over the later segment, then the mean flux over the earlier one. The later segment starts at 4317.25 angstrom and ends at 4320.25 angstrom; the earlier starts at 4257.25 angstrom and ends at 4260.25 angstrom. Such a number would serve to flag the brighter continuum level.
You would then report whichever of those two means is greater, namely 14.9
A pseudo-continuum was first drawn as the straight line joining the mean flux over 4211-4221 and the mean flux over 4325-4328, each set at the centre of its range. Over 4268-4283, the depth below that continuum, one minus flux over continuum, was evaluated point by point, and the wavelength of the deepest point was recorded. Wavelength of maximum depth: 4270.0 angstrom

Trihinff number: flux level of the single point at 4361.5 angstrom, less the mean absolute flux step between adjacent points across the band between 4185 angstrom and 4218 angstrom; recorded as 12.6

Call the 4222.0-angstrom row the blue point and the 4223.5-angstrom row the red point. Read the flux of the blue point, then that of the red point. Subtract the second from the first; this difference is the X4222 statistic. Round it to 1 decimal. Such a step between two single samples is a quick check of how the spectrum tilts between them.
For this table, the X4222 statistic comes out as 1.0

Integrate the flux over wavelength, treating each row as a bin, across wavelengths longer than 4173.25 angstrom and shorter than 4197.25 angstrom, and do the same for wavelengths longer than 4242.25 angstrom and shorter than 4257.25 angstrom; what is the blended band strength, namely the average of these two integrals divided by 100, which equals 2.4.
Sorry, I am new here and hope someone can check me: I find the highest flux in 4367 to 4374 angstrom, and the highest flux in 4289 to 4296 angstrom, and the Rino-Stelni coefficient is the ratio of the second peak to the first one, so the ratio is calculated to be 1.00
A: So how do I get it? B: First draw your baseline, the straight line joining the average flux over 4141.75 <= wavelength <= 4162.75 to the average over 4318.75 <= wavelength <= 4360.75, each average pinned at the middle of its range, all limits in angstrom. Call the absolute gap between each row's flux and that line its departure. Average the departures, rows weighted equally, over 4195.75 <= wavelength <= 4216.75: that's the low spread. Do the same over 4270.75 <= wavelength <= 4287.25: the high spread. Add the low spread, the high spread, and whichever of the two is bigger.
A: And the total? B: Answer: 2.5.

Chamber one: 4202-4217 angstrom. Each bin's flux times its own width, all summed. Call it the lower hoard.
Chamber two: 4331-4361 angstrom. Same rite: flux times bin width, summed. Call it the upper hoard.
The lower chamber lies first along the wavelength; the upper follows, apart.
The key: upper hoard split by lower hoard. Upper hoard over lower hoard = 2.1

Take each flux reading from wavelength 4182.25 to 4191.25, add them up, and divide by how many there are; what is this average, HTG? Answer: 12.3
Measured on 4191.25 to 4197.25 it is 12.7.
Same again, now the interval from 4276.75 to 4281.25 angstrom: 14.2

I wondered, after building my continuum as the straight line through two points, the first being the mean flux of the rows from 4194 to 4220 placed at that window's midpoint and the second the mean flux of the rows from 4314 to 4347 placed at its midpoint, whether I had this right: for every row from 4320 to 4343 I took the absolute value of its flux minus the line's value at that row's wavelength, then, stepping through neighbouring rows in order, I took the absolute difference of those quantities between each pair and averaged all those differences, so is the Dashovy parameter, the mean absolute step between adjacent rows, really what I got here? 0.76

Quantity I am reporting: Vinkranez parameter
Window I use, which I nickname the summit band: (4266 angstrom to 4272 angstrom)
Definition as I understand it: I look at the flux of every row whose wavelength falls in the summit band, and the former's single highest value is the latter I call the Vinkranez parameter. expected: 14.9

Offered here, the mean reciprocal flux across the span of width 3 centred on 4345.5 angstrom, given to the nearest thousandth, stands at 0.073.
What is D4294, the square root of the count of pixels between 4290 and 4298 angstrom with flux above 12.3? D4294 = 1.73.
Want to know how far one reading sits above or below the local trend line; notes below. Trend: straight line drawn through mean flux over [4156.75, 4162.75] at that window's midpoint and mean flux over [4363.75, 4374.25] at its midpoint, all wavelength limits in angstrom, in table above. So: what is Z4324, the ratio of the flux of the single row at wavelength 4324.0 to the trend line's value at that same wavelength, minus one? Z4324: -0.21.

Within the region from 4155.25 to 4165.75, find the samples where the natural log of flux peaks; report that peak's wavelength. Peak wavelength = 4165.0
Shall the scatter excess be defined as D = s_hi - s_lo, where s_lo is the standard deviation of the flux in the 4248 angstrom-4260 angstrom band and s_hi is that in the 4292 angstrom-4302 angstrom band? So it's 0.6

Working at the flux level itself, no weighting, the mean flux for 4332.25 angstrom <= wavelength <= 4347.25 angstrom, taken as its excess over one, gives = 12.4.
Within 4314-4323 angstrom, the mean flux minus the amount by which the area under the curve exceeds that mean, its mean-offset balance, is -97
